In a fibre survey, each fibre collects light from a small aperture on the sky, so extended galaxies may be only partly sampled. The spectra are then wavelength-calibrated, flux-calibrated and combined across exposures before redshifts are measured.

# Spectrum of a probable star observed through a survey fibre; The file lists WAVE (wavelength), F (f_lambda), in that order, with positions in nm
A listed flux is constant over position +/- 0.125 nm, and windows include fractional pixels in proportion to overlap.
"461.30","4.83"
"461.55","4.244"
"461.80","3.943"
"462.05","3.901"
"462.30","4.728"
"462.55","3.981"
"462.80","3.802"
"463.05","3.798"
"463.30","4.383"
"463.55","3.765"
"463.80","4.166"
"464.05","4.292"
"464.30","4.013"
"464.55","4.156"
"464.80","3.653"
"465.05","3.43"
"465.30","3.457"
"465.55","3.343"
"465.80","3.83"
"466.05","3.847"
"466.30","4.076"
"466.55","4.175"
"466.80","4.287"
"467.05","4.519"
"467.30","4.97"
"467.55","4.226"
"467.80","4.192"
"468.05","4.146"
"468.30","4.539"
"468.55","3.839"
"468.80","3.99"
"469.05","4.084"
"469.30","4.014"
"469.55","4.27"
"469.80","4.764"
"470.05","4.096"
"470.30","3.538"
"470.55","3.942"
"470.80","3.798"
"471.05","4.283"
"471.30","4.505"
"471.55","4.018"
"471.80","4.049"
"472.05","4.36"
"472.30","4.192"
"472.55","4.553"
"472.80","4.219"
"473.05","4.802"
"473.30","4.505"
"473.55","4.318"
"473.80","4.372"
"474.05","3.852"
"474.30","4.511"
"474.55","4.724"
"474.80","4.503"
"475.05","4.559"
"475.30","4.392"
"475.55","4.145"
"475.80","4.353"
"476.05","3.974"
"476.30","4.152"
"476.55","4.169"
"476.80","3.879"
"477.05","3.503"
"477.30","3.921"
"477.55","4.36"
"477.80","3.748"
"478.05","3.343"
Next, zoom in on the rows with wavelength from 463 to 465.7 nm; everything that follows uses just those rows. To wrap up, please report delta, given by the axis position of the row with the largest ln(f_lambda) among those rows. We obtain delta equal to 463.30 nm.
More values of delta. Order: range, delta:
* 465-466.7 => 466.55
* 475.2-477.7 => 475.30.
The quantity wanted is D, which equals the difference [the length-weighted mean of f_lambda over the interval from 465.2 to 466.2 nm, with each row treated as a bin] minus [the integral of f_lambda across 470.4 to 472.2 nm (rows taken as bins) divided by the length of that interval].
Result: -0.5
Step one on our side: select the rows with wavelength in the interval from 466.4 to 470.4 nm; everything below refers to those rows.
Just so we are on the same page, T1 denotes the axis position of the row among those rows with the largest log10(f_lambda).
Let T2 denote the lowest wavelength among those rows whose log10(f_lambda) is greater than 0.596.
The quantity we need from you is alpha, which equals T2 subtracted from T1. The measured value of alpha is 0.75 nm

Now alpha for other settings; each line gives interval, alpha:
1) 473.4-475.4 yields 1.00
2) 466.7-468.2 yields 0.50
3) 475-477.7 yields 0.00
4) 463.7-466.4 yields 0.25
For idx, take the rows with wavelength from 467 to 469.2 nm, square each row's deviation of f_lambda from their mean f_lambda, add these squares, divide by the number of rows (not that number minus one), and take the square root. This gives 0.32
